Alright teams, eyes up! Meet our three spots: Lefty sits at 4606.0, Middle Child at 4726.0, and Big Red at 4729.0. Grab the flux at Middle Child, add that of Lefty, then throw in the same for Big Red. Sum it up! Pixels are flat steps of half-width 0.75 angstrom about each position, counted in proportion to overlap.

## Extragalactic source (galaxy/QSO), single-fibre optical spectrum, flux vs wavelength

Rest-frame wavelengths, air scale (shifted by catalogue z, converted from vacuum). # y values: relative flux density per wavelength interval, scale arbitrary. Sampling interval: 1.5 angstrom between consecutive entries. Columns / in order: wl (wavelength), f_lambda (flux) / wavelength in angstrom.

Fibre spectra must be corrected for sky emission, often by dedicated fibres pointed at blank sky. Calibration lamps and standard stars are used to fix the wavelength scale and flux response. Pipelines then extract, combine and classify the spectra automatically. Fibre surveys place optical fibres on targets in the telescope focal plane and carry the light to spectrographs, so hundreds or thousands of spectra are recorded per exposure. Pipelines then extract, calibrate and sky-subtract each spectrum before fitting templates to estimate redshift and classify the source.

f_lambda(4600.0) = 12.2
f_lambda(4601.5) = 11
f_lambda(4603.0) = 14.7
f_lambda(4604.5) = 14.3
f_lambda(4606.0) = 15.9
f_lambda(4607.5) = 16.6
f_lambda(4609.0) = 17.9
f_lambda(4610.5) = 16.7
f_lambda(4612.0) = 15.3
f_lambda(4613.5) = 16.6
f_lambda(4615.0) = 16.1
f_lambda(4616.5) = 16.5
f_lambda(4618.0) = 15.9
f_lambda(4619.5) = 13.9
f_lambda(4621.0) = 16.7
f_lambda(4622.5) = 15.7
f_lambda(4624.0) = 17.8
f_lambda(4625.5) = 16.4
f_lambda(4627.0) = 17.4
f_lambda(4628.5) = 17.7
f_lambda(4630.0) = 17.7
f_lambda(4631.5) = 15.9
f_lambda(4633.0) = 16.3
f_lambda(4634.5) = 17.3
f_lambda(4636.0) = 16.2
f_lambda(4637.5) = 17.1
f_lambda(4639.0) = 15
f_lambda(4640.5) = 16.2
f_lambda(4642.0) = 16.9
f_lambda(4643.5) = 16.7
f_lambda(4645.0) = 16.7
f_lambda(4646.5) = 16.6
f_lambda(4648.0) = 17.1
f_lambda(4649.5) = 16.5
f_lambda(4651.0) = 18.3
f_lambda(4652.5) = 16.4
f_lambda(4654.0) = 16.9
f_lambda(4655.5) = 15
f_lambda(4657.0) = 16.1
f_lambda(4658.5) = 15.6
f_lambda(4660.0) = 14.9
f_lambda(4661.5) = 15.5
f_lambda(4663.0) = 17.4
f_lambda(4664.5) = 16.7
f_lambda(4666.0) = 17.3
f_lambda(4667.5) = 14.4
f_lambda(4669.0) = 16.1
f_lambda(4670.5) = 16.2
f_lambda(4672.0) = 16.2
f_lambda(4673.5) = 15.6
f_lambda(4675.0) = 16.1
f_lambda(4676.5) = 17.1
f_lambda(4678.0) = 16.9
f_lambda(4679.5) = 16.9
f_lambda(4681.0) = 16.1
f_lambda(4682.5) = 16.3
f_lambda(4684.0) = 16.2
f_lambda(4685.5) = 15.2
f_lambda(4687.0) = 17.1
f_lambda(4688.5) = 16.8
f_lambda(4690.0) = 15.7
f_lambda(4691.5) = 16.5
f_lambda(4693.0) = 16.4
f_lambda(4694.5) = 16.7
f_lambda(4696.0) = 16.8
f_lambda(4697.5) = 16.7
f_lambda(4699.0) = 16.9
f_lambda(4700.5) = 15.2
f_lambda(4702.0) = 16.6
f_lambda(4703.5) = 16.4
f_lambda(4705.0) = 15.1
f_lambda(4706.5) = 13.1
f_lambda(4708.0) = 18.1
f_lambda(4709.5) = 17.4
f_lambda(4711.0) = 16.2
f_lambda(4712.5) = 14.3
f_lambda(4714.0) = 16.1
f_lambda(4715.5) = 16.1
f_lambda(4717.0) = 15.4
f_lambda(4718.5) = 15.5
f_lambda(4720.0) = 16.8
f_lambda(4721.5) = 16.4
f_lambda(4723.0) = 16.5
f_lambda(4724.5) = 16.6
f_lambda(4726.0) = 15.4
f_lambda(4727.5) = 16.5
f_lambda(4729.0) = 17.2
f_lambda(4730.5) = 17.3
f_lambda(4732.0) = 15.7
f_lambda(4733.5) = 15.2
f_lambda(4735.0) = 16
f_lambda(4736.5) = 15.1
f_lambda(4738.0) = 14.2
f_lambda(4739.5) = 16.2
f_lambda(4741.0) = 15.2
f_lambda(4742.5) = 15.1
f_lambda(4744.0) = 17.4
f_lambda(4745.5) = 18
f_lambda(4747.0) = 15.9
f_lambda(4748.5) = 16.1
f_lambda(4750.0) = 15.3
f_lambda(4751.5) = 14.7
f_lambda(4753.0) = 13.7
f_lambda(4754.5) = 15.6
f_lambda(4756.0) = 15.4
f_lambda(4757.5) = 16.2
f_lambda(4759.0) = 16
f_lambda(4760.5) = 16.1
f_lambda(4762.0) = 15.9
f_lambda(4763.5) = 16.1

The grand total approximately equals 48.5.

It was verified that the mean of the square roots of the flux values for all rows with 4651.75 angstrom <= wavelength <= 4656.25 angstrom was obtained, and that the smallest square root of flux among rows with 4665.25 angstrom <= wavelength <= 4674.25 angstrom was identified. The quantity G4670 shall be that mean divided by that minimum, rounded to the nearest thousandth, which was 1.057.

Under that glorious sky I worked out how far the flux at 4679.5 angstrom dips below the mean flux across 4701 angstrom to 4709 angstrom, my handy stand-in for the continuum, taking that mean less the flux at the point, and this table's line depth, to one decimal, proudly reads -1.0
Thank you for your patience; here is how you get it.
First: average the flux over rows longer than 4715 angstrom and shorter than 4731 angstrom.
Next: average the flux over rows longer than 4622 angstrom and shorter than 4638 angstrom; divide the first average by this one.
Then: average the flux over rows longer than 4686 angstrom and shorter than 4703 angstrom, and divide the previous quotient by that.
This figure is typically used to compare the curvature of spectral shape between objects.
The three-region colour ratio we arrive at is 0.0587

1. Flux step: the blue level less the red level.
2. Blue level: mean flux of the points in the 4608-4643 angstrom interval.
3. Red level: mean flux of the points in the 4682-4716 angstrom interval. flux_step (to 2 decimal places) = 0.32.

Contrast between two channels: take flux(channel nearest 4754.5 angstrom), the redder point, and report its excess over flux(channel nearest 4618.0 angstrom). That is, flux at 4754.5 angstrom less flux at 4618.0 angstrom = -0.30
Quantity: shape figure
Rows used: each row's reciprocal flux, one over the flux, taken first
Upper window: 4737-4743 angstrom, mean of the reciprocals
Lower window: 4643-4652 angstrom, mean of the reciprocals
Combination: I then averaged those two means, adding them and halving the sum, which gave 0.0625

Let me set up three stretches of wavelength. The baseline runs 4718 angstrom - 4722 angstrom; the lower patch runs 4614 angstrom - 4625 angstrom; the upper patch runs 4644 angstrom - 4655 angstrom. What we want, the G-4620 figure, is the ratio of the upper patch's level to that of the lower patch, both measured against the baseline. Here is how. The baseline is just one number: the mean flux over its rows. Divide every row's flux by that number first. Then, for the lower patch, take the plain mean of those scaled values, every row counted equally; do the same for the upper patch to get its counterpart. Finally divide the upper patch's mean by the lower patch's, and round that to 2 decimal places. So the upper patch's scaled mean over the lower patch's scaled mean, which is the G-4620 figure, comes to 1.05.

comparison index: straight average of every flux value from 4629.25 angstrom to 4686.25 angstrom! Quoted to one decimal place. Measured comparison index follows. 16.4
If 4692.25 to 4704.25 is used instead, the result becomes 16.5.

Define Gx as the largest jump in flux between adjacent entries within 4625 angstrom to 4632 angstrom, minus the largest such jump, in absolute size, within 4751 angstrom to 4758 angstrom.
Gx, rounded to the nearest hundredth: -0.10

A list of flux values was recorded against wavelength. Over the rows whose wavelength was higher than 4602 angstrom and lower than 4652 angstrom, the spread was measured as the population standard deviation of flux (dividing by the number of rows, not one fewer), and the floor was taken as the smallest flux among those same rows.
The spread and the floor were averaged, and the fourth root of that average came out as 1.65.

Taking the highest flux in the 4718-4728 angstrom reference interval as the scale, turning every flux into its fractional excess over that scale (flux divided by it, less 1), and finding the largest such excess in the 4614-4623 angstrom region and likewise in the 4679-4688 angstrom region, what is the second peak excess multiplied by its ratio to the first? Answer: -0.054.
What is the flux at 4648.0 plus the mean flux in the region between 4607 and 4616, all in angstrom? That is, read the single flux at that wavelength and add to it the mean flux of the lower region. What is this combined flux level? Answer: 33.6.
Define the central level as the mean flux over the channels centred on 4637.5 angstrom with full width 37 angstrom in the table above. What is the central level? 16.6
